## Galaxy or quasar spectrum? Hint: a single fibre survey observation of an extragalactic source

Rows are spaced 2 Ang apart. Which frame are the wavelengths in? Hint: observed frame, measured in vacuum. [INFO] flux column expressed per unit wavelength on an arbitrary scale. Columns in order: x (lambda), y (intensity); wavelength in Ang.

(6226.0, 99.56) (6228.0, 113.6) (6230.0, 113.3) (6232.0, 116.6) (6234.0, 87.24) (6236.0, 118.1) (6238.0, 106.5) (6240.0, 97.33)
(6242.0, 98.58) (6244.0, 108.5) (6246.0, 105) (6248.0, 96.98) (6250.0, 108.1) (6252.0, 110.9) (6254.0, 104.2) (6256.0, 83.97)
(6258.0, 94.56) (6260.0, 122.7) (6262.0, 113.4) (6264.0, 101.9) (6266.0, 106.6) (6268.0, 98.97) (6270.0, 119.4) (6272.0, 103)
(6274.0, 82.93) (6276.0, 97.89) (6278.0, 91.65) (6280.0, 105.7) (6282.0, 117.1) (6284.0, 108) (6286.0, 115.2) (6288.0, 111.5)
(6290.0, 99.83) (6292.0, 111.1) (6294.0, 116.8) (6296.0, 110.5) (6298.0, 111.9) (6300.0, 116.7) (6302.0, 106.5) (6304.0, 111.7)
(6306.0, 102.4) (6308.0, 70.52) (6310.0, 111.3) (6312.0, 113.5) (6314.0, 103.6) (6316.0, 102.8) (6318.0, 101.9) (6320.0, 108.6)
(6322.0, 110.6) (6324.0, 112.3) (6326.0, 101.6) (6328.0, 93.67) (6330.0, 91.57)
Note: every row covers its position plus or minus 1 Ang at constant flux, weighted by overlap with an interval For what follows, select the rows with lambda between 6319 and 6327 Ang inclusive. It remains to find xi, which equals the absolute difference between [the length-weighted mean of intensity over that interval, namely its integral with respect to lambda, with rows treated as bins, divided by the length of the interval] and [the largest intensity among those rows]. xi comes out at 4.0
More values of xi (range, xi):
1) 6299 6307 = 7.4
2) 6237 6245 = 5.8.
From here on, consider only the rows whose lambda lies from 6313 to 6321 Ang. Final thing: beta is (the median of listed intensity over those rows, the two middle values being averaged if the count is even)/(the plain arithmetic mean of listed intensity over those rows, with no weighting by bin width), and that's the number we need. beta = 0.99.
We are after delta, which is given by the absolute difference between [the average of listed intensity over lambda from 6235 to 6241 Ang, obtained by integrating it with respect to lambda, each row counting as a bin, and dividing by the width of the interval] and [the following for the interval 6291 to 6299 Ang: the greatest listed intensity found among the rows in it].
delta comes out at 9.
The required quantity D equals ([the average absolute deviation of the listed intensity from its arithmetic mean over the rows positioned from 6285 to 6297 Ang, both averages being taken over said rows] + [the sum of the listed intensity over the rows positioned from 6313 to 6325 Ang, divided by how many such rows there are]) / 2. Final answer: 55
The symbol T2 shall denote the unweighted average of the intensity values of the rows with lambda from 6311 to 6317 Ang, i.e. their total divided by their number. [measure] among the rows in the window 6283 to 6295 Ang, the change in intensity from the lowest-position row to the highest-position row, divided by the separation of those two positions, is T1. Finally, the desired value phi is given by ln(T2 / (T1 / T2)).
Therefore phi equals 9.5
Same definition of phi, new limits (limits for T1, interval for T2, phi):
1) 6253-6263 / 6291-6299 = 9.3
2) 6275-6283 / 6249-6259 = 8.1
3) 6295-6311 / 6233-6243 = 12.1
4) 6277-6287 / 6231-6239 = 8.3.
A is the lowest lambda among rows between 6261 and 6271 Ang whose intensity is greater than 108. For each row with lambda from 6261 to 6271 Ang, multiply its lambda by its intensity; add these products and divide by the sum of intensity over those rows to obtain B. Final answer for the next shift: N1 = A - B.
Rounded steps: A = 6262.0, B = 6266.0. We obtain -4.0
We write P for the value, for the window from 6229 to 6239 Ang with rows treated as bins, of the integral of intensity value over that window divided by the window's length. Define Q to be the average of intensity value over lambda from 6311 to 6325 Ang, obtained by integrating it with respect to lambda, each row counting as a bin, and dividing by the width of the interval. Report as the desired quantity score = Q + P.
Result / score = 216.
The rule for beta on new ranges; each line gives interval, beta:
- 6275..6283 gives 0.99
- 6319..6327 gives 1.01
